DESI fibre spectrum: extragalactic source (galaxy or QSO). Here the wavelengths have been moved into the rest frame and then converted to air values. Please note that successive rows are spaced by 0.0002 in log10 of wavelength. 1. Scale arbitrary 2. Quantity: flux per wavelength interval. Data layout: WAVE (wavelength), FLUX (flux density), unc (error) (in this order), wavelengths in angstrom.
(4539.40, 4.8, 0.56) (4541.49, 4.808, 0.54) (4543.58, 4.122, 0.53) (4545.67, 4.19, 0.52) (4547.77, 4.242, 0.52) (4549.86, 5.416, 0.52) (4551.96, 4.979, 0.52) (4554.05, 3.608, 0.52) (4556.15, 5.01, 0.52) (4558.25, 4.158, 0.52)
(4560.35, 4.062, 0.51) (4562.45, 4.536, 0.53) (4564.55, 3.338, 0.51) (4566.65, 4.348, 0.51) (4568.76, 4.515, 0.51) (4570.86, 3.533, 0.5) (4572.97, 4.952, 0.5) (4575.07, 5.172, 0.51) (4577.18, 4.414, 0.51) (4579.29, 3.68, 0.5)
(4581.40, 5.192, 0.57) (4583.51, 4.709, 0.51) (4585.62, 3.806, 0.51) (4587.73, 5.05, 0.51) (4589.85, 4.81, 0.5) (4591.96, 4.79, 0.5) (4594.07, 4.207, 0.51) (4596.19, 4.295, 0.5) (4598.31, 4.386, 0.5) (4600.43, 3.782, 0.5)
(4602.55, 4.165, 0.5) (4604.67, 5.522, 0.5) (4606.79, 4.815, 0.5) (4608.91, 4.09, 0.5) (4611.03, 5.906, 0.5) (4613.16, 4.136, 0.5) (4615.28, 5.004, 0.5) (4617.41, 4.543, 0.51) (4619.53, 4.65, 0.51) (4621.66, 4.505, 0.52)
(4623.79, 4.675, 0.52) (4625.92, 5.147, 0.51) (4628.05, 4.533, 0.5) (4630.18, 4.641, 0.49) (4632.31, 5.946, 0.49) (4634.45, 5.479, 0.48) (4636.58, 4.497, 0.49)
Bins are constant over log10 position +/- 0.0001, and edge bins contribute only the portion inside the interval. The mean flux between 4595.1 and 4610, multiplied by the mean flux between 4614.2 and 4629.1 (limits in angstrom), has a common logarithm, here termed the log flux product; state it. 1.32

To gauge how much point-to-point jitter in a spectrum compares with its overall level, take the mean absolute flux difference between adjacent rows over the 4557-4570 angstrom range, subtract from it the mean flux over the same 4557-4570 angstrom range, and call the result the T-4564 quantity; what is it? -3.57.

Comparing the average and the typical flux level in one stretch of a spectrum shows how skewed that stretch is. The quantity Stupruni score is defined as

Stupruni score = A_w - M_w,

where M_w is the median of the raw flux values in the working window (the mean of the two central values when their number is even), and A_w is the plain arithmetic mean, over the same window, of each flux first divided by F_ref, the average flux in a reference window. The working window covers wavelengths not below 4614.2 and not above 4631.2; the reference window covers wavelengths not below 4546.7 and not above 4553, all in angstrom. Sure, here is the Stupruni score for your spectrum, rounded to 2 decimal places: -3.68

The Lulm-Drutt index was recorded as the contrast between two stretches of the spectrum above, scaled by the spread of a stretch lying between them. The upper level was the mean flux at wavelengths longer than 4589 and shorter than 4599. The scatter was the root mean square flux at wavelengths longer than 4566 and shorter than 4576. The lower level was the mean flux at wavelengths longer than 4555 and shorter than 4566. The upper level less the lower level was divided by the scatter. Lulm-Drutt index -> 0.061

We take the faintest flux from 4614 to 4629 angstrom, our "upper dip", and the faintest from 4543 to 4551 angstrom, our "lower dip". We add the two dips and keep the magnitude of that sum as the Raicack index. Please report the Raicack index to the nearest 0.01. 8.63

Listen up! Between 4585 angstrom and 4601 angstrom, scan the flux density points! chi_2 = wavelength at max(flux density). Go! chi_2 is 4587.73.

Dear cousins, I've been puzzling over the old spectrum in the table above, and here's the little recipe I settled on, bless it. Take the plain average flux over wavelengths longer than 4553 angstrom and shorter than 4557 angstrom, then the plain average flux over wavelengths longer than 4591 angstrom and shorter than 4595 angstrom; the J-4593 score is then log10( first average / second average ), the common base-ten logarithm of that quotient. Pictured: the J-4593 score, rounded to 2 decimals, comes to -0.02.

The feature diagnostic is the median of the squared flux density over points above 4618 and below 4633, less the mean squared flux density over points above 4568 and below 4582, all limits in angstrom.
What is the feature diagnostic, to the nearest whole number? 1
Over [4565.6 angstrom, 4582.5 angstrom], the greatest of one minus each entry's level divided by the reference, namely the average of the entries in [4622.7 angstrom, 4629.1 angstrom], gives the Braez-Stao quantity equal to 0.26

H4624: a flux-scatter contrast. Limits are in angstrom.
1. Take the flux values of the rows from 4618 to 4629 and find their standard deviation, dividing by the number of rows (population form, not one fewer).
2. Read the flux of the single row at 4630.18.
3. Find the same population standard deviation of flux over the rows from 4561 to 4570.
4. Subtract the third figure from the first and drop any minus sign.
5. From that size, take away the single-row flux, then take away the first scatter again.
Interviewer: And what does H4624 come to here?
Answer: -4.6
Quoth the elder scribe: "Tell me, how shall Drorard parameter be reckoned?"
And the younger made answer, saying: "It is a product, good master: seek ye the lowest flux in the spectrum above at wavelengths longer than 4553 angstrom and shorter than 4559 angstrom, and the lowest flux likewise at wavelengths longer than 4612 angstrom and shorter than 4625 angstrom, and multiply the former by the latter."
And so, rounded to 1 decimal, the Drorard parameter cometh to 14.9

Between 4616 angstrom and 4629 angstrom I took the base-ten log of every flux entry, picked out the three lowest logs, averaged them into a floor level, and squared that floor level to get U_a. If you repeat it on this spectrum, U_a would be 0.430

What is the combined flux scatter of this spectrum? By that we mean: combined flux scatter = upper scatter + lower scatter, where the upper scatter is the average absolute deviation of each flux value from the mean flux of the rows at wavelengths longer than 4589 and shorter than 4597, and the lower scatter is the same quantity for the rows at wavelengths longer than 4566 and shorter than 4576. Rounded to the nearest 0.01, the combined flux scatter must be 0.73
